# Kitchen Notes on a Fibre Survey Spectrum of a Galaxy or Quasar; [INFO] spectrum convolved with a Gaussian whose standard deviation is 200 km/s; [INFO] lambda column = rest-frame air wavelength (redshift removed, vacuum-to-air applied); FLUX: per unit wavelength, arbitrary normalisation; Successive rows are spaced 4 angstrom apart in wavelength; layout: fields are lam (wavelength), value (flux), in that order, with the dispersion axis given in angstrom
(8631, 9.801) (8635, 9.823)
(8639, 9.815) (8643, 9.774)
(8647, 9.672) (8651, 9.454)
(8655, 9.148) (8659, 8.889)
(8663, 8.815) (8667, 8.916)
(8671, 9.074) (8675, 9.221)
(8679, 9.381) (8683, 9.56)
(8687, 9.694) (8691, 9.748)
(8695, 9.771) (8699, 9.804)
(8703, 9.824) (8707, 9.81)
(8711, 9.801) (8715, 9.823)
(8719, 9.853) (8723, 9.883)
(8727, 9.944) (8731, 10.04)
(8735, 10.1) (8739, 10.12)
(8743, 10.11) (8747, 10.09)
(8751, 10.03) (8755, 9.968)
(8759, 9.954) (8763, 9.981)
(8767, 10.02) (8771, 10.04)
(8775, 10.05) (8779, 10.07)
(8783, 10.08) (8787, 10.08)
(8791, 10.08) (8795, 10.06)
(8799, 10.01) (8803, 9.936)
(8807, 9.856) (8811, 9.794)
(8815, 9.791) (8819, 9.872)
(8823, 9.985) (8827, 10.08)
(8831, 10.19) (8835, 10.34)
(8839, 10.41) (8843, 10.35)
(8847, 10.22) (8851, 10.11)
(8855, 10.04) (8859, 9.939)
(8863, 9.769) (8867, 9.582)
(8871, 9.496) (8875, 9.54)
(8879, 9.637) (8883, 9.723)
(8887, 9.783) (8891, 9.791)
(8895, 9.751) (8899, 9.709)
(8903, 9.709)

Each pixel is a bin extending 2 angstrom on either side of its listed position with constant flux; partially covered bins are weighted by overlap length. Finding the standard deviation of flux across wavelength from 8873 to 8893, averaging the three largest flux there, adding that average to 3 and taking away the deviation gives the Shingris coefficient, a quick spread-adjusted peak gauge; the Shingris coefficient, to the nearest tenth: 12.7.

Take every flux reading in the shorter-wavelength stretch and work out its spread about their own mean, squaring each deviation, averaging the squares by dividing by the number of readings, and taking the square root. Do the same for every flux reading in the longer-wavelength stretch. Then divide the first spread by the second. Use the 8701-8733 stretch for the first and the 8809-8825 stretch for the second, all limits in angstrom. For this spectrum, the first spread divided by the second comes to 1.0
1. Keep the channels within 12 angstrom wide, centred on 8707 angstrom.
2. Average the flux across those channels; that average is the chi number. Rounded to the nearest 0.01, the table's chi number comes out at 9.81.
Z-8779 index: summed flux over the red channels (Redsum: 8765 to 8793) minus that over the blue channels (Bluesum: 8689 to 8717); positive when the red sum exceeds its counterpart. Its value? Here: 1.8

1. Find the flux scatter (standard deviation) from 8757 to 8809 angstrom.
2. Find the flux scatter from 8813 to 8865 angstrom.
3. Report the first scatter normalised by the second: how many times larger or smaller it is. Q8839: 0.32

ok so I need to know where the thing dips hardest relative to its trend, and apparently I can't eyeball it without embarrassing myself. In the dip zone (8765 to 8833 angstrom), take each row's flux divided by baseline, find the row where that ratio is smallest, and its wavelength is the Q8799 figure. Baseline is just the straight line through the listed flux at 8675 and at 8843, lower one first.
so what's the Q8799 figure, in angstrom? 8815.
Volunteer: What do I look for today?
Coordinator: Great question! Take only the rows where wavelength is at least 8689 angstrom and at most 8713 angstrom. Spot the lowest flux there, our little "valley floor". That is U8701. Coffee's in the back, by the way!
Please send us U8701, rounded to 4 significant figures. 9.748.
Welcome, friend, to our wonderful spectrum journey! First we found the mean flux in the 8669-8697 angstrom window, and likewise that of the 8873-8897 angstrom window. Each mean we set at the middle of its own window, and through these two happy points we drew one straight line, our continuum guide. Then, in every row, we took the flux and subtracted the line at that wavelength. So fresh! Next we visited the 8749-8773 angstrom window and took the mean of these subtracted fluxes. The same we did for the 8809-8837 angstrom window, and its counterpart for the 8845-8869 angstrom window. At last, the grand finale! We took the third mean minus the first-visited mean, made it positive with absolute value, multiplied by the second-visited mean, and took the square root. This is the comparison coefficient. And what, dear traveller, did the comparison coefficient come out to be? 0.24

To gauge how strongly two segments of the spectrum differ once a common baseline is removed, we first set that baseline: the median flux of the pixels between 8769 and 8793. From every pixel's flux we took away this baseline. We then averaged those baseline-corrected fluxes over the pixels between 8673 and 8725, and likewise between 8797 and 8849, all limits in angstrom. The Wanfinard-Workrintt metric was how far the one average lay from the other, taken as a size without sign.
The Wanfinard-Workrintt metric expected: 0.4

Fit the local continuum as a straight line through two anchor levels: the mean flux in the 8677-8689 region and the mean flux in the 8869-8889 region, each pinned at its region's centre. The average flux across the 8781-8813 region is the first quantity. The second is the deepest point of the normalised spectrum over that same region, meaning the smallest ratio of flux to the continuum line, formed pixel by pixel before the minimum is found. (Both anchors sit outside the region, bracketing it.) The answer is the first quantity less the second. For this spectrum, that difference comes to 8.97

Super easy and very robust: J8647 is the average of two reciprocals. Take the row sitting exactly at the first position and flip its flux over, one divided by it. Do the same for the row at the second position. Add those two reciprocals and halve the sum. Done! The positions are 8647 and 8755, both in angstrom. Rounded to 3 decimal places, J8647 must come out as 0.102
